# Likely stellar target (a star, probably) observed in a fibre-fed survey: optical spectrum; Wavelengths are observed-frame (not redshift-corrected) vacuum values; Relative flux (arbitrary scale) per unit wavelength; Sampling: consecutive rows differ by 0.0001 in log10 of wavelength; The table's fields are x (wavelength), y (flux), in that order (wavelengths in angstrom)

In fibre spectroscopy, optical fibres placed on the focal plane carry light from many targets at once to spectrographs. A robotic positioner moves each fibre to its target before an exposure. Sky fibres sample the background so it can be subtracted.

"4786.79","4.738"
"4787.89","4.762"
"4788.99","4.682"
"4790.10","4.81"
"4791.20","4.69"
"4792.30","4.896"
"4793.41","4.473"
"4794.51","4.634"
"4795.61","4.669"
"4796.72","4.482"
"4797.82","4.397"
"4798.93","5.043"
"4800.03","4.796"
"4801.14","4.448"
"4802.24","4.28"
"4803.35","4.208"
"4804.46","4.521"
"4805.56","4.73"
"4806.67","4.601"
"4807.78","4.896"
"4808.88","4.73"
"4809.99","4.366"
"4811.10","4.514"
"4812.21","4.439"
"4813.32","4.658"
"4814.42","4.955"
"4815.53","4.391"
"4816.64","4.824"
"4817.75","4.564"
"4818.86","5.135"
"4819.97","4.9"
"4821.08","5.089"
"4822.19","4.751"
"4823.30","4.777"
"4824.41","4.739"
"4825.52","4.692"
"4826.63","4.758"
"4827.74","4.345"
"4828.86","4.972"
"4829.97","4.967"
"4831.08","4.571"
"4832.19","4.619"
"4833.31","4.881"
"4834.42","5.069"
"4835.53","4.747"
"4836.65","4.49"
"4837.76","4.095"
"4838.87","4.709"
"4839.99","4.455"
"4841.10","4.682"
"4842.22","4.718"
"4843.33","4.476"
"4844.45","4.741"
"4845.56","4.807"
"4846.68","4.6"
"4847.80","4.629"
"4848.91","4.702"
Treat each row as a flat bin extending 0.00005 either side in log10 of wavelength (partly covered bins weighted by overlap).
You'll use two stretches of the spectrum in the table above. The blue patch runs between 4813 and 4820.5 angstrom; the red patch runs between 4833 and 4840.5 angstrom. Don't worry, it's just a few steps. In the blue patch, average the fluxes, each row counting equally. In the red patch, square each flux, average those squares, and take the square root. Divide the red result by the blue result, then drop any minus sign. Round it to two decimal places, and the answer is 0.97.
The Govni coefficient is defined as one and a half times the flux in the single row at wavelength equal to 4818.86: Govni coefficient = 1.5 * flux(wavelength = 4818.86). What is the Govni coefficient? 7.70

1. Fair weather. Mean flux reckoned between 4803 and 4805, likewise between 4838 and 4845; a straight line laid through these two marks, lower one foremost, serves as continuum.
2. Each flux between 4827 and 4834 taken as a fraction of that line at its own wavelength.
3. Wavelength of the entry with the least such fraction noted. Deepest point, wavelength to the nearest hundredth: 4827.74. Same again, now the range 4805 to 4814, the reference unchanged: 4809.99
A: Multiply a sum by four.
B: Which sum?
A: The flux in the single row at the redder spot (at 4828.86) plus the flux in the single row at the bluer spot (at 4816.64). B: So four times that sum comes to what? 39.2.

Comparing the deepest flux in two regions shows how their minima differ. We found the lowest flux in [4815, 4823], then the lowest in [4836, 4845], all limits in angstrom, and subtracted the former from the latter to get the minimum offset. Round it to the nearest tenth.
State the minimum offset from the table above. -0.3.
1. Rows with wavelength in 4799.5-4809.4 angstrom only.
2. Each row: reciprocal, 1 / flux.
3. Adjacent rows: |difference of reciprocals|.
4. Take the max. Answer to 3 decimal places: 0.016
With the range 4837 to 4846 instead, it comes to 0.032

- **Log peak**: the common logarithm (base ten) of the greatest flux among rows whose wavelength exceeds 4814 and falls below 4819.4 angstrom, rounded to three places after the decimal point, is 0.711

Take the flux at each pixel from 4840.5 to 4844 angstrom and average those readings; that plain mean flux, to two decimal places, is 4.63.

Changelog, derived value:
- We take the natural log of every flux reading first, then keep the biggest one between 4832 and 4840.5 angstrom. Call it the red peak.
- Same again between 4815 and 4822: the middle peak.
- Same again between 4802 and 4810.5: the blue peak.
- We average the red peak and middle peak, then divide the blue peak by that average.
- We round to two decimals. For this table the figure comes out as 0.97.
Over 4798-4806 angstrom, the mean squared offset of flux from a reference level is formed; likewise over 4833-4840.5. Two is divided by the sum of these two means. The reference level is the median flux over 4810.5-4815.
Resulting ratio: 12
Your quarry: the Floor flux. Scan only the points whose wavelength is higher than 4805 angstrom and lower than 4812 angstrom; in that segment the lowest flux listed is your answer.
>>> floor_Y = 4.366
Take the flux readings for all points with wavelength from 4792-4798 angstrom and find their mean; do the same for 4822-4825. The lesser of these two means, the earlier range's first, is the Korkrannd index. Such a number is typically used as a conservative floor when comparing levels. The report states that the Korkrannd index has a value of 4.59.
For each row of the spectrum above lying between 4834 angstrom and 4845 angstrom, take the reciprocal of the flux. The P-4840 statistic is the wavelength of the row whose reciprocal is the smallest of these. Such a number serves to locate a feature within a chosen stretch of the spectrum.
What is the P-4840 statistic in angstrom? 4834.42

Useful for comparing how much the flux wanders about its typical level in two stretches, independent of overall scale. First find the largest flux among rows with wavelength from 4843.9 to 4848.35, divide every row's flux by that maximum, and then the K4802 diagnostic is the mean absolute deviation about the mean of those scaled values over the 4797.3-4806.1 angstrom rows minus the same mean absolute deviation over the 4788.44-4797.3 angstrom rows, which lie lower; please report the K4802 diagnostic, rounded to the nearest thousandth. 0.026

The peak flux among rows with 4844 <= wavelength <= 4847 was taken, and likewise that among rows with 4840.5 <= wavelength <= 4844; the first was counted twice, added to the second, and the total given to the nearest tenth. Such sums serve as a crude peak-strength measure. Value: 14.3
